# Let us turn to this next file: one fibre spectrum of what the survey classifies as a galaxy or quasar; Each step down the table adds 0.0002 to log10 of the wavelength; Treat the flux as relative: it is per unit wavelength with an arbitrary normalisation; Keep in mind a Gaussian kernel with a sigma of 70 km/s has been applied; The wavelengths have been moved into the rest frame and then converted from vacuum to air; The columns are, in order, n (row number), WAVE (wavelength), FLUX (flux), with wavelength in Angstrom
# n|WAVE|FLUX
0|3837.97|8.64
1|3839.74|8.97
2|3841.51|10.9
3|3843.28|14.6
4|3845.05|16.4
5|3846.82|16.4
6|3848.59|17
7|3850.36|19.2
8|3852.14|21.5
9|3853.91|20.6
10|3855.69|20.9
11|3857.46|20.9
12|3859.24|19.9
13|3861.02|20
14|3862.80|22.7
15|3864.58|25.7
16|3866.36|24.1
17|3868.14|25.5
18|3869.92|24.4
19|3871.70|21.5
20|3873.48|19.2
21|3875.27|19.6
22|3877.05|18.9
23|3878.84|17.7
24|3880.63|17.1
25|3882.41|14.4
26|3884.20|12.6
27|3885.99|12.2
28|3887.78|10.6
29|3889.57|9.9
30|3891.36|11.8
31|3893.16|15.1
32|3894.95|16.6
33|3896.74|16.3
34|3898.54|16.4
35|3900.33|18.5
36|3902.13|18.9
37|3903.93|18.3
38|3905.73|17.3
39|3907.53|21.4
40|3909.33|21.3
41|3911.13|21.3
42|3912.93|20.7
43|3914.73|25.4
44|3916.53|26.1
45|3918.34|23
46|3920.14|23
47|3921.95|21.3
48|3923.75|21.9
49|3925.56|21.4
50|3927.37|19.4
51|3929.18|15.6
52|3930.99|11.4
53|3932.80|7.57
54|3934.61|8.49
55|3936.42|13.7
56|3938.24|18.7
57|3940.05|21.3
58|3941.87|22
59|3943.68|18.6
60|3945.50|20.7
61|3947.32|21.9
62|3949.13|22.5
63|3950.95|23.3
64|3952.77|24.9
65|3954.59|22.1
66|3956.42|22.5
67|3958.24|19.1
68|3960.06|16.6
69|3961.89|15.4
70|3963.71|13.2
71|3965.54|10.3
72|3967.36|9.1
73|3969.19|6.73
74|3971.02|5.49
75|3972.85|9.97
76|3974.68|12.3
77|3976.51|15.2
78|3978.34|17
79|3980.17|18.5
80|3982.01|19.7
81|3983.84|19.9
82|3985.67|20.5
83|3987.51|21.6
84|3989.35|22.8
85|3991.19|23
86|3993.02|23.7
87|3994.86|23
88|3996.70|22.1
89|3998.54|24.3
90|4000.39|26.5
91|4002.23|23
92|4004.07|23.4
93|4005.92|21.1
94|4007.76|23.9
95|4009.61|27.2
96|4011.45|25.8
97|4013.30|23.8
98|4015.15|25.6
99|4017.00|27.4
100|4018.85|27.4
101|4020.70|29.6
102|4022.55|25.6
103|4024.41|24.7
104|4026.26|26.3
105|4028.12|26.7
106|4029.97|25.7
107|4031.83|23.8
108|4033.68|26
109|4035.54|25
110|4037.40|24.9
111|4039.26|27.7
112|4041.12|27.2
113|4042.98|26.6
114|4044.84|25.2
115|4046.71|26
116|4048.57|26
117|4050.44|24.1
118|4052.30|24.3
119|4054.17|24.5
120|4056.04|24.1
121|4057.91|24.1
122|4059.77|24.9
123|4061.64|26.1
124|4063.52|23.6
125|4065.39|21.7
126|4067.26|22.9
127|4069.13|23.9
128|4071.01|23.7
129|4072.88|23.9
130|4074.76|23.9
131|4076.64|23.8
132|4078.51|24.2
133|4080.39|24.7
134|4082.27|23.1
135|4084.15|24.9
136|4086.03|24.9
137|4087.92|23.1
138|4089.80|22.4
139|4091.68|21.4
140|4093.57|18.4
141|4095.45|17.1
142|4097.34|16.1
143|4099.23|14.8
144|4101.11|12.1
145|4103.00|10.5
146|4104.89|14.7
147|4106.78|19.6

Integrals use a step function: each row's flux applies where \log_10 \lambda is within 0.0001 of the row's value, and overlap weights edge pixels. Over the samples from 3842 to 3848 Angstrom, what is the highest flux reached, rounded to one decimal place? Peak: 16.4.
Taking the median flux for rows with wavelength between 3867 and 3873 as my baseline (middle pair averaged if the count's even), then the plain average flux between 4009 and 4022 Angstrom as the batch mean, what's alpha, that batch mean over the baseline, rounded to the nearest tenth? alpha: 1.1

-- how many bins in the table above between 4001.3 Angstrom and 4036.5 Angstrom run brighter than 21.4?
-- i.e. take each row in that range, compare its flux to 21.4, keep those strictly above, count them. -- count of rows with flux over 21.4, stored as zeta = 18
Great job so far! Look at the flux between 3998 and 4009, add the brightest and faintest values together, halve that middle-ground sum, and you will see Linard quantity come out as 24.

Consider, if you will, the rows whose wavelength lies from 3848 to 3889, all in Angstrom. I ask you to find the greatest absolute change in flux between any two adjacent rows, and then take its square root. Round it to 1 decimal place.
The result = 1.7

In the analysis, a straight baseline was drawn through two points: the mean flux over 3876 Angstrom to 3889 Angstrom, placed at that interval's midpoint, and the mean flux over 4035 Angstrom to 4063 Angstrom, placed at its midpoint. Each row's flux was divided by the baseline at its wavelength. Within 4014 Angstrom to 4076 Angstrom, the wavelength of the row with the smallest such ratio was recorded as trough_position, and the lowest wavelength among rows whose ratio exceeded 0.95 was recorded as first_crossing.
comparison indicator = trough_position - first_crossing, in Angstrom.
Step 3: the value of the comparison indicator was 50.2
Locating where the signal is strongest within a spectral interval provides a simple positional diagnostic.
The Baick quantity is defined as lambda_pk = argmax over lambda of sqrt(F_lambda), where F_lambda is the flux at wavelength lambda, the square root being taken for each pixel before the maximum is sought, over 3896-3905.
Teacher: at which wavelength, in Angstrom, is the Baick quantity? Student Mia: 3902.13 Angstrom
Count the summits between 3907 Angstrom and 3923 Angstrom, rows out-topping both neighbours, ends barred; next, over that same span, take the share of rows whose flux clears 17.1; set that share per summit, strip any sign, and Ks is 1.00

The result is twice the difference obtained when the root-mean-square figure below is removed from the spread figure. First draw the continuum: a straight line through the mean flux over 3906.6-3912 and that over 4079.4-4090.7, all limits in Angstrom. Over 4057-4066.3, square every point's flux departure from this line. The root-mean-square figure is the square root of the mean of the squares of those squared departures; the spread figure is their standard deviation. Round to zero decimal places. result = -2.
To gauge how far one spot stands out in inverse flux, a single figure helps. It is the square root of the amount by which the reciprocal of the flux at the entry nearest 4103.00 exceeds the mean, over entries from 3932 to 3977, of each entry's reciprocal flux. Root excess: 0.14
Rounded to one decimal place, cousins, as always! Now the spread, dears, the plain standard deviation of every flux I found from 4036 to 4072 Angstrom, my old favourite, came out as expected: 1.5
